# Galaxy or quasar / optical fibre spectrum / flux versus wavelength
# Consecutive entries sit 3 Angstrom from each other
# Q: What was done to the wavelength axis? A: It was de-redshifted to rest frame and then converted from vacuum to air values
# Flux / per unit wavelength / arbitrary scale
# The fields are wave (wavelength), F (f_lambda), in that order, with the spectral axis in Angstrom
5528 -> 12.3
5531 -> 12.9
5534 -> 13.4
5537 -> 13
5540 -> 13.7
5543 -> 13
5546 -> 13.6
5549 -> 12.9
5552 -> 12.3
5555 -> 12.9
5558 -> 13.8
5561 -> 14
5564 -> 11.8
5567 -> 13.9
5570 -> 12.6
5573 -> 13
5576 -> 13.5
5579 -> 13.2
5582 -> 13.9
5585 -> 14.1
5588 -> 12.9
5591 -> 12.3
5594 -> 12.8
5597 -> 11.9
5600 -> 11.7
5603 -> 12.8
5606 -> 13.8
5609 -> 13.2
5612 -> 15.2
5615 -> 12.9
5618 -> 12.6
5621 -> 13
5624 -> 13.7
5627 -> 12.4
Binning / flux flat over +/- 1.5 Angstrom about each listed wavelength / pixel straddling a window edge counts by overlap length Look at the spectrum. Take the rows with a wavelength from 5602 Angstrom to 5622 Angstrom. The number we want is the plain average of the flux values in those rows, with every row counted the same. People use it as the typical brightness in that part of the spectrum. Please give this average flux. 13.4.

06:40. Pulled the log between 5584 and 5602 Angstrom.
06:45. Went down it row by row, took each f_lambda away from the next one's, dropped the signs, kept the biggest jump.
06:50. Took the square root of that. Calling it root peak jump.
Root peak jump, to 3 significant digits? 1.10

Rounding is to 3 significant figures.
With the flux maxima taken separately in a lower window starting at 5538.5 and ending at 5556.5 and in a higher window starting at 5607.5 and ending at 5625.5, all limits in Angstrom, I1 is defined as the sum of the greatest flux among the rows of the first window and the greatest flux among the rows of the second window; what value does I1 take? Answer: 28.9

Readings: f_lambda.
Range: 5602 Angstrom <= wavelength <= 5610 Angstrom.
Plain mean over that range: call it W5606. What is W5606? 13.3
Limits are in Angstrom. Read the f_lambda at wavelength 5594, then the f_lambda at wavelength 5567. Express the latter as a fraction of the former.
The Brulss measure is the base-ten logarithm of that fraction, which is 0.036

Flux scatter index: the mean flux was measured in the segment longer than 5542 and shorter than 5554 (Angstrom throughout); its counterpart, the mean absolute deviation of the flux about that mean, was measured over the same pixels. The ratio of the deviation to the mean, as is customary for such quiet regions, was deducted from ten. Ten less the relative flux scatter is 9.973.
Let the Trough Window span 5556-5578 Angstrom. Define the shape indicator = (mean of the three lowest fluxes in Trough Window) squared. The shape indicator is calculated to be 155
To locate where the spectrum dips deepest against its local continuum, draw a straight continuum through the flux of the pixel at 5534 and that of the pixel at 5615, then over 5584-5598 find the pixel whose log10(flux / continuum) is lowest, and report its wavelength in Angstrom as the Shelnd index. 5597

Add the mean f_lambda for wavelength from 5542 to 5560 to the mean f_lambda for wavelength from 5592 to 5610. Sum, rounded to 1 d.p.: 25.8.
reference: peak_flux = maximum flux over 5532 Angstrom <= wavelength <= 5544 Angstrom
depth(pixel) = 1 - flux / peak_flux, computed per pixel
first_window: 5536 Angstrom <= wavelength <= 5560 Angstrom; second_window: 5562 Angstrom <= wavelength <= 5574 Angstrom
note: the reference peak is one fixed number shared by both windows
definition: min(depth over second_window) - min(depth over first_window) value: -0.007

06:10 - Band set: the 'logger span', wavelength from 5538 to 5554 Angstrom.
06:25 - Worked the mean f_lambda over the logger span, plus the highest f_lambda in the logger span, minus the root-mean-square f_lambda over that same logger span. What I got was 13.7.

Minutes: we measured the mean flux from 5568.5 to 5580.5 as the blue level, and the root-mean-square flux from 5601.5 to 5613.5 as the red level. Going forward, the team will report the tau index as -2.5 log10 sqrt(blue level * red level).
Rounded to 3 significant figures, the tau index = -2.82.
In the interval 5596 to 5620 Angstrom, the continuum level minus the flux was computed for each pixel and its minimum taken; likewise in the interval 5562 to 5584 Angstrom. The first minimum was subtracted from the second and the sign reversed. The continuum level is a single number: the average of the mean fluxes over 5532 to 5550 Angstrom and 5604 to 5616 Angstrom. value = -1.30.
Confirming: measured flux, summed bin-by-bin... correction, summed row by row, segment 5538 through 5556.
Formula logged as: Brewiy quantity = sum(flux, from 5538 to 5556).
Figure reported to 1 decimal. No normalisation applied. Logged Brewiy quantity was 78.4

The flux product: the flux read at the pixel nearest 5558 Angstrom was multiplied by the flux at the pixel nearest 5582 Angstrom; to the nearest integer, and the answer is 192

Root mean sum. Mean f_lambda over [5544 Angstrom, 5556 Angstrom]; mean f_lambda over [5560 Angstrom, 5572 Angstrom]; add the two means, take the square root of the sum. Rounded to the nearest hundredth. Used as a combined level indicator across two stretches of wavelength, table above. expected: 5.10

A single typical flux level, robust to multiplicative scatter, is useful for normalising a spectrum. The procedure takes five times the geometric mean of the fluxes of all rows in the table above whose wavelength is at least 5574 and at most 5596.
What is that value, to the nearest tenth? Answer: 66.1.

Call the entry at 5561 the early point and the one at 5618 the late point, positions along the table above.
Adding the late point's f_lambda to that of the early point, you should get 26.6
